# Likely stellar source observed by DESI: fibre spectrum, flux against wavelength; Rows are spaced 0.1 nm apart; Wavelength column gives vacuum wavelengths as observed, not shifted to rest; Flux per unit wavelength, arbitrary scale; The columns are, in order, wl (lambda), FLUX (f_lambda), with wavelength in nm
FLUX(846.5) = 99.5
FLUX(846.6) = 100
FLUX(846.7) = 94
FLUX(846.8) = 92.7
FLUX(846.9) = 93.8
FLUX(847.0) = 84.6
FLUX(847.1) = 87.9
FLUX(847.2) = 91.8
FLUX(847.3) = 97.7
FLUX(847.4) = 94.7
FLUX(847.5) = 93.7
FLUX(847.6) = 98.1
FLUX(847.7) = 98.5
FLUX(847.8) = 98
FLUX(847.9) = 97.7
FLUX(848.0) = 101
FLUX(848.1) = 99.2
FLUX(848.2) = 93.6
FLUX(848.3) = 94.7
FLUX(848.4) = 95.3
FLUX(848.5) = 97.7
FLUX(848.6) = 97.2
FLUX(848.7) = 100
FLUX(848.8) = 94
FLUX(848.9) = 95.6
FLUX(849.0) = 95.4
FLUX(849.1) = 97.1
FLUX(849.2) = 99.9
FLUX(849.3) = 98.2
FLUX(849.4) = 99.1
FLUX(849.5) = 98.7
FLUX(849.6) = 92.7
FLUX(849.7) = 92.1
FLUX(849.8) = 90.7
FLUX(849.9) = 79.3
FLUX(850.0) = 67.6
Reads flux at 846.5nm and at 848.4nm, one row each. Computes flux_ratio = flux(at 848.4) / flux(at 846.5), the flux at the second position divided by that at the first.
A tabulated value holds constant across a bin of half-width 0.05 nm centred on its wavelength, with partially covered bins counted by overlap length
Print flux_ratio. 0.96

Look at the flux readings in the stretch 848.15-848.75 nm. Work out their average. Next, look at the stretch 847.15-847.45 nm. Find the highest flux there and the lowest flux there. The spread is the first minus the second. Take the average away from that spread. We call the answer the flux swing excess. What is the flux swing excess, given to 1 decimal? -90.5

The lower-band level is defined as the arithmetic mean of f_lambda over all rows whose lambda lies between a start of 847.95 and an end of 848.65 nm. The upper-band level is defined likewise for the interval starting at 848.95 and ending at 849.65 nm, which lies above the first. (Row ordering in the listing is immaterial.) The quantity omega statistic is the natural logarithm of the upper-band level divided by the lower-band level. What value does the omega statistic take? 0.00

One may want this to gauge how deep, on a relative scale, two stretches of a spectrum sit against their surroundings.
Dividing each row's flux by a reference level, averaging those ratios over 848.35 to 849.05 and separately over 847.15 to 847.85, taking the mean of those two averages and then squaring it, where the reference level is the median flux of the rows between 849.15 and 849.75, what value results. 0.956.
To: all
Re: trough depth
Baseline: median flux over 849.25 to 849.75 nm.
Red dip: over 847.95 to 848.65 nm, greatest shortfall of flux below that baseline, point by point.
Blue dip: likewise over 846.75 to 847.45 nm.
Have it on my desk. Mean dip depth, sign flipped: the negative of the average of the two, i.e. -9.1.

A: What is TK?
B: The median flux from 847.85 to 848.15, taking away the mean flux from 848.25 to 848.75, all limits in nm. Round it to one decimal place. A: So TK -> 2.2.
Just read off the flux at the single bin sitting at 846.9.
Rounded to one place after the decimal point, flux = 93.8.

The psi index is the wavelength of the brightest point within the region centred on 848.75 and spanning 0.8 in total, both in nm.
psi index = 848.7 nm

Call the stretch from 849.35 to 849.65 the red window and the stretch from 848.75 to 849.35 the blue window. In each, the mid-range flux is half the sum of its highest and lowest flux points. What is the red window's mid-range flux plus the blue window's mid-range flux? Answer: 193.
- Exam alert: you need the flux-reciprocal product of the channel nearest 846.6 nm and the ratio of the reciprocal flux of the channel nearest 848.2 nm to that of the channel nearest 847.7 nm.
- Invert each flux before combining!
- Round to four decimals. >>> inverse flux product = 0.0105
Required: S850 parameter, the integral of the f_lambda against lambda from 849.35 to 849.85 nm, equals 47.3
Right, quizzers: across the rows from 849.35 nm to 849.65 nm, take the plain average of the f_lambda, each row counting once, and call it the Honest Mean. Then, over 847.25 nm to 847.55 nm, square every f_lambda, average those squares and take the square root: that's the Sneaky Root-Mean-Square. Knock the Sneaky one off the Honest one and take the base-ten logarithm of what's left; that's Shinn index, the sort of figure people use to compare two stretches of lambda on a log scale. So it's 0.2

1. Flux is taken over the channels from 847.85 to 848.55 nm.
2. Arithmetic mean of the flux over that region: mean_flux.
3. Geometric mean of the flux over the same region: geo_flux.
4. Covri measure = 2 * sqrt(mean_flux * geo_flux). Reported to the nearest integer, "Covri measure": 194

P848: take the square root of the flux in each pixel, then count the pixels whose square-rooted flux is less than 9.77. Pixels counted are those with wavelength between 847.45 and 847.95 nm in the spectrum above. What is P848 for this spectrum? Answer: 1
